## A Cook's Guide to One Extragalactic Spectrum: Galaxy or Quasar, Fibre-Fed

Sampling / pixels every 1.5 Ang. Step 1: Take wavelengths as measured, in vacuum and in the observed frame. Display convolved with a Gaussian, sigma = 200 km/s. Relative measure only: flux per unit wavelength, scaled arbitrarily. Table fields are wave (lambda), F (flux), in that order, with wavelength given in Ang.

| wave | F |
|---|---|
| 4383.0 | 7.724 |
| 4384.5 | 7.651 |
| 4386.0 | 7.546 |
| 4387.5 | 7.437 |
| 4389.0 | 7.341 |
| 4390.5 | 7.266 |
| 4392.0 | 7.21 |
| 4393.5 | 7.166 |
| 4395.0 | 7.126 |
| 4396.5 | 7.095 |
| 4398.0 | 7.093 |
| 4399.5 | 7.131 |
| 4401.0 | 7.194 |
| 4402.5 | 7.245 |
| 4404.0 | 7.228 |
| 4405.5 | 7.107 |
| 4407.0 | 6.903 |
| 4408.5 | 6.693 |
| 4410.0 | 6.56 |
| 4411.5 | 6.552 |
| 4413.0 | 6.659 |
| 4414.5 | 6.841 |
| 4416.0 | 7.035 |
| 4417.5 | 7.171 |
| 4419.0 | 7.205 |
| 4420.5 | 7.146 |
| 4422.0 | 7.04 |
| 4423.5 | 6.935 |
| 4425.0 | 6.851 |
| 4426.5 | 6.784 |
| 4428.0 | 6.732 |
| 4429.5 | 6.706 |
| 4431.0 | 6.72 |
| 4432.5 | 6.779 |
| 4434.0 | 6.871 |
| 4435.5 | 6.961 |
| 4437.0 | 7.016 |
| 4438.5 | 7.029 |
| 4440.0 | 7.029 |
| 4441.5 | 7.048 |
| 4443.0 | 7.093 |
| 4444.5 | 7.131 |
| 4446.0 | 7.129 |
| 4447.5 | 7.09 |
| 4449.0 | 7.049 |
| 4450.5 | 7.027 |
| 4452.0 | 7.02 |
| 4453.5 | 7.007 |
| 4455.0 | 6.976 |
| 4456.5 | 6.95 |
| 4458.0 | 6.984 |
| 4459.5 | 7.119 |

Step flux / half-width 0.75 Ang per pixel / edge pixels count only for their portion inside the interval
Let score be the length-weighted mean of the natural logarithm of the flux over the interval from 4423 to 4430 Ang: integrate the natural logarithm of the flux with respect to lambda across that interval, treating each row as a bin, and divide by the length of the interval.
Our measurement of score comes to 1.92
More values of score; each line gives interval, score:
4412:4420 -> 1.94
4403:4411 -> 1.93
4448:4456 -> 1.95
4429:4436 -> 1.92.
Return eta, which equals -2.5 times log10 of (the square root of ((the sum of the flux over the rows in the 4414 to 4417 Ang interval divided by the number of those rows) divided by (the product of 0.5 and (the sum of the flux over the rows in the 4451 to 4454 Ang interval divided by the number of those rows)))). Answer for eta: -0.370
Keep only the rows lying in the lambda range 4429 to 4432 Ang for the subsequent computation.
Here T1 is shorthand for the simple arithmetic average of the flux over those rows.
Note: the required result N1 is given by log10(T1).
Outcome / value 0.827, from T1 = 6.7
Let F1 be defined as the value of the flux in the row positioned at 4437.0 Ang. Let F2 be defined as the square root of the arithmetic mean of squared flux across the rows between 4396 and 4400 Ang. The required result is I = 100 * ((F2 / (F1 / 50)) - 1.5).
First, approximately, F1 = 7.016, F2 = 7.11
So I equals 4914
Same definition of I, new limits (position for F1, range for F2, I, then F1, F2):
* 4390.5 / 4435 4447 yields 4705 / 7.266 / 7.05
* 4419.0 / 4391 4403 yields 4817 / 7.205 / 7.16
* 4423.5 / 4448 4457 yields 4900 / 6.935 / 7.00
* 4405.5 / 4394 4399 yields 4848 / 7.107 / 7.10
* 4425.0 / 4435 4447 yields 4999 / 6.851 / 7.05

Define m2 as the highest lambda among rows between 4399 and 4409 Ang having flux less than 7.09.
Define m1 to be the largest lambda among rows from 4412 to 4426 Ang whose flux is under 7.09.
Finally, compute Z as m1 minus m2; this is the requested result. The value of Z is 16.5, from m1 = 4425.0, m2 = 4408.5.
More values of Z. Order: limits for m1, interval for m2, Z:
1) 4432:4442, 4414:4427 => 15.0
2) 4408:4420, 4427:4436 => -19.5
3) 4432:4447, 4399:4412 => 30.0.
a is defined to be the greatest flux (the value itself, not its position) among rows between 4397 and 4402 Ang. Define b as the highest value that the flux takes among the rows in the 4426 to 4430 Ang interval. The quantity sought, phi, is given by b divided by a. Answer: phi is 0.94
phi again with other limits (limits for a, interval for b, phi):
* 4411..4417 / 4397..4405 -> 1.03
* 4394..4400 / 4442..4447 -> 1.00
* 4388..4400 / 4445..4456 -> 0.97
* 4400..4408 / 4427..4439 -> 0.97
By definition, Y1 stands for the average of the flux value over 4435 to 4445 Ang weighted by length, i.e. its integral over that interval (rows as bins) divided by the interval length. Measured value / 7.04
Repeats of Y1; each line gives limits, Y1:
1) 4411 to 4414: 6.63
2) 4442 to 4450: 7.09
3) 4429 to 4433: 6.73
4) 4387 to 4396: 7.25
